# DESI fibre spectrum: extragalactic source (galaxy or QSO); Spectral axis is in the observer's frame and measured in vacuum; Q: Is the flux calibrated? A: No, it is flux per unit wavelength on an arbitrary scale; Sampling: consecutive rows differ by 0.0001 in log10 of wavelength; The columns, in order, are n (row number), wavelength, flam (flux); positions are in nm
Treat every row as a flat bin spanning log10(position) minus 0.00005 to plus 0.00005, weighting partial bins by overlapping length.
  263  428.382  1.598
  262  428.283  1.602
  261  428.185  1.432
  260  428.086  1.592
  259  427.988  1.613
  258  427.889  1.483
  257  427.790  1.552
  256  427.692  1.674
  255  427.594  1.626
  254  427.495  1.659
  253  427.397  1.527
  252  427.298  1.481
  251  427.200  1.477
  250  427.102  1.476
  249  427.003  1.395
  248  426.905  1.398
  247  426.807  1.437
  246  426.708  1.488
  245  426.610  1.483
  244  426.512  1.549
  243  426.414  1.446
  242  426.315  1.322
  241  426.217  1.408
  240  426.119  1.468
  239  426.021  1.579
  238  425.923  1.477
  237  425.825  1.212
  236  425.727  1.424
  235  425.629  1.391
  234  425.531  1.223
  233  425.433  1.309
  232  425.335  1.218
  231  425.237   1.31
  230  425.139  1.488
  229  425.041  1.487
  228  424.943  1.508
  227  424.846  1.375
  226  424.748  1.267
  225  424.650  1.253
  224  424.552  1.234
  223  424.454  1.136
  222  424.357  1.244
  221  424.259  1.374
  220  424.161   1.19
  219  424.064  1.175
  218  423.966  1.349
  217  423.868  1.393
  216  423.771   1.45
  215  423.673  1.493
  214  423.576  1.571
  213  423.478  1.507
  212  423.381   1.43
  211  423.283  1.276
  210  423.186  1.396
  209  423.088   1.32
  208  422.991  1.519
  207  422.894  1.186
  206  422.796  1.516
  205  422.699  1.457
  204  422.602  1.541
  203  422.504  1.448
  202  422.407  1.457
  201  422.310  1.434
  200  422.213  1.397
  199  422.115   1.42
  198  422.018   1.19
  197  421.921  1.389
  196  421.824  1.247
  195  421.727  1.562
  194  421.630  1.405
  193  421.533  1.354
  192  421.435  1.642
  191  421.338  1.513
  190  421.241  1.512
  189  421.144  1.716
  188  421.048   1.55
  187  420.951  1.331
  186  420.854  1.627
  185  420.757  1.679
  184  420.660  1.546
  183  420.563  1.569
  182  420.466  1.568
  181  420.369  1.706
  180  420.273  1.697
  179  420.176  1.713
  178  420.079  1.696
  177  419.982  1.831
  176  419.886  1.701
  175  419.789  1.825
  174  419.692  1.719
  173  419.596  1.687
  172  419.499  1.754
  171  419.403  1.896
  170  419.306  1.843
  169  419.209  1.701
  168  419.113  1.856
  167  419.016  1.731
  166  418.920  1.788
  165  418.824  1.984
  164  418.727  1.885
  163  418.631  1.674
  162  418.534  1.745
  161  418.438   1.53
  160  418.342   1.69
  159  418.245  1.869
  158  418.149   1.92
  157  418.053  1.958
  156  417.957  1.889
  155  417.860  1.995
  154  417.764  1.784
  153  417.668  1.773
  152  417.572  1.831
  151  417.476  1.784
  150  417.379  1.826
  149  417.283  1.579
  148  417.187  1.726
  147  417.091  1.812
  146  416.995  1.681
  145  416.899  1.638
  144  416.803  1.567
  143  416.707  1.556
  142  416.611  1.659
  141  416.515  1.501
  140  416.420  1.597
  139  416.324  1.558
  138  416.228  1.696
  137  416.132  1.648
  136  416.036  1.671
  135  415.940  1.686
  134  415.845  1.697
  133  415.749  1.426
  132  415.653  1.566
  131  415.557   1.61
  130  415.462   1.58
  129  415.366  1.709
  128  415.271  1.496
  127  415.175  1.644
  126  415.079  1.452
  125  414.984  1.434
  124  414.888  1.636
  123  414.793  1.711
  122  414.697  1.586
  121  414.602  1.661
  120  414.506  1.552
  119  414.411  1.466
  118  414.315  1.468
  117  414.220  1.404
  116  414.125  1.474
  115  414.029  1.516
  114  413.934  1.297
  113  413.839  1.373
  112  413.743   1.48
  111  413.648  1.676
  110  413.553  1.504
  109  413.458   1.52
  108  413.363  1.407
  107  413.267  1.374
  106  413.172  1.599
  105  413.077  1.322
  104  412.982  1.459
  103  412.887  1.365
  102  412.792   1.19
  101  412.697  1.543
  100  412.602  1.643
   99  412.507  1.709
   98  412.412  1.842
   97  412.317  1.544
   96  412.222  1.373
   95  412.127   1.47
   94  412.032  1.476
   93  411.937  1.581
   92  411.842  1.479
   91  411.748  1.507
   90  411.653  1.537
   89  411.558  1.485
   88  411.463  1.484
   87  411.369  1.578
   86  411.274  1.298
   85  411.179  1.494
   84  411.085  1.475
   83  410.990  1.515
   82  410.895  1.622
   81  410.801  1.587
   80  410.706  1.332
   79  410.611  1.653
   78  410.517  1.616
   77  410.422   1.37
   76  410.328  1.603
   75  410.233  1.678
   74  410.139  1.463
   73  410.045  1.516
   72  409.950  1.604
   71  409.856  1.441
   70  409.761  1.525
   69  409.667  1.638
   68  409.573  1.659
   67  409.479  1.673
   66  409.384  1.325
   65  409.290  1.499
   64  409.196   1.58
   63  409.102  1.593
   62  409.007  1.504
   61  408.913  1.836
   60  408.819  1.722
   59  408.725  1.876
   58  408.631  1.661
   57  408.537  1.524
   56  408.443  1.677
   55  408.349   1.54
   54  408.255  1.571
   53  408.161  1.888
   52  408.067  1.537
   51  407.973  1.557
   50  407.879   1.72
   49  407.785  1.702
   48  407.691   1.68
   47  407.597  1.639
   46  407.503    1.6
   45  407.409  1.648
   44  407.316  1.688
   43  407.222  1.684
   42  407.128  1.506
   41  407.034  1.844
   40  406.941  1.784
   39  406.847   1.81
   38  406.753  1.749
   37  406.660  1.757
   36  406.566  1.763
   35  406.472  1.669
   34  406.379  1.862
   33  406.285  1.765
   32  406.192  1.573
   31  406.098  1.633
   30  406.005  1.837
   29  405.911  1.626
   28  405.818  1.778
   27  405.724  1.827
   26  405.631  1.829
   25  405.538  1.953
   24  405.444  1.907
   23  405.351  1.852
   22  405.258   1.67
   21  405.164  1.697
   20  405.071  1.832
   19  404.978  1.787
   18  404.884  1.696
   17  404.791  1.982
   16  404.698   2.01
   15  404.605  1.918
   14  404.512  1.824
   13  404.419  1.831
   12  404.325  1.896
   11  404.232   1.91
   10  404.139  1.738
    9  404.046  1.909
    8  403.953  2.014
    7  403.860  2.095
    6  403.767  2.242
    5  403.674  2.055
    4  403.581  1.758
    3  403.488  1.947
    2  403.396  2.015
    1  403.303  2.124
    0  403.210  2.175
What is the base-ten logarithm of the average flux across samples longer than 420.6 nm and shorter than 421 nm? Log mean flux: 0.189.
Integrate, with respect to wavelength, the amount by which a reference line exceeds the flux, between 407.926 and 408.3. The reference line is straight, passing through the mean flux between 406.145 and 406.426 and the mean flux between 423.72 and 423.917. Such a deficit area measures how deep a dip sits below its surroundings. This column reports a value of 0.024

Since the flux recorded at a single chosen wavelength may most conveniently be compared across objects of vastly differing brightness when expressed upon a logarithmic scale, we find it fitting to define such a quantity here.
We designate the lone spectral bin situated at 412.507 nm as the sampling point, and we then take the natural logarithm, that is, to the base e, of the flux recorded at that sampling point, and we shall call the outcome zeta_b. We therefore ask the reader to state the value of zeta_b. 0.54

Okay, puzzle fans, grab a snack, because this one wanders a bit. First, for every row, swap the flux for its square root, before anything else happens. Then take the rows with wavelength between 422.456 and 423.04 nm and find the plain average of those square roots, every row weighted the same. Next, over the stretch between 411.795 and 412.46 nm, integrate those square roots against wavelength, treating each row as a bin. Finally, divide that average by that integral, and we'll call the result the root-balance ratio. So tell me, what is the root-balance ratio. 1.46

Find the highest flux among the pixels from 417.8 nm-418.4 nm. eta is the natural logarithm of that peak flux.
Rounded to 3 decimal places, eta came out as 0.691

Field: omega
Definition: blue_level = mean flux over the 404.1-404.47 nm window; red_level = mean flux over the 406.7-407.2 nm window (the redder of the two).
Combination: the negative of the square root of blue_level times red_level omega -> -1.79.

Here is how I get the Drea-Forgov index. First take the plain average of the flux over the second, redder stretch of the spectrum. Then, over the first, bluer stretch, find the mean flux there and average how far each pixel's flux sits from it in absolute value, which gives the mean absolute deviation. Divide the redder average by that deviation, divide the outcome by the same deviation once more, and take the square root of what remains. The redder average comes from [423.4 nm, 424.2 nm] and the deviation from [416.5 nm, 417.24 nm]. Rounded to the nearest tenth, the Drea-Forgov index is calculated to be 15.3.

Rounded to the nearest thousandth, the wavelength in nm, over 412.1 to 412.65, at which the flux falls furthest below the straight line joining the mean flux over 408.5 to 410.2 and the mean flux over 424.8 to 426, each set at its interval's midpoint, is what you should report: 412.222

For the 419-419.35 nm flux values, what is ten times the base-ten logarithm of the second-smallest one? 2.38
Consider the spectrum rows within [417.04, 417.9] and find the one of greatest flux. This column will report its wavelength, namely 417.860 nm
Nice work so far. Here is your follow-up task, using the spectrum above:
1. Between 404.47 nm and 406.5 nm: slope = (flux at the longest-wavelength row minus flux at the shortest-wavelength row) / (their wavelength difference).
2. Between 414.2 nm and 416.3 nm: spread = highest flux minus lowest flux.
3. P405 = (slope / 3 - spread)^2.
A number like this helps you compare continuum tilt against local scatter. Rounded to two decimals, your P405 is 0.11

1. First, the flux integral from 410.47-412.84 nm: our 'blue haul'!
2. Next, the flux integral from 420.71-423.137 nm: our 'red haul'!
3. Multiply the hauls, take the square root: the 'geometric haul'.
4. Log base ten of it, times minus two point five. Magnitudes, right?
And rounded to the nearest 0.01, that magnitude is -1.38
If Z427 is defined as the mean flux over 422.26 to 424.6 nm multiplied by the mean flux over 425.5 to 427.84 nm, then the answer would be 2.02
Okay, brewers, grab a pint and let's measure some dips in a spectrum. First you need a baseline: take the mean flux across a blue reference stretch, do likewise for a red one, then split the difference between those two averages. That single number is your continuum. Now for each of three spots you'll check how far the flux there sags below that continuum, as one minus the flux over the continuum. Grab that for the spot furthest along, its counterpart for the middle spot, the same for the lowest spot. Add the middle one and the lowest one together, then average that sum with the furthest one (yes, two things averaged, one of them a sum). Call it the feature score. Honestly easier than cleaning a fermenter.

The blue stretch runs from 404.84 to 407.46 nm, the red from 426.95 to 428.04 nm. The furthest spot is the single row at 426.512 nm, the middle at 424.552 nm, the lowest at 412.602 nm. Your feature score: 0.16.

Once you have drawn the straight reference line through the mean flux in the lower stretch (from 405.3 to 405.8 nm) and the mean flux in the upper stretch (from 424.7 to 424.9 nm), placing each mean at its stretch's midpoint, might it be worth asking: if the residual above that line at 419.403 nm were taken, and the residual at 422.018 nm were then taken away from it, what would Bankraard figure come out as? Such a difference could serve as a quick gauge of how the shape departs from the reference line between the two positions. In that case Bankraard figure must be 0.63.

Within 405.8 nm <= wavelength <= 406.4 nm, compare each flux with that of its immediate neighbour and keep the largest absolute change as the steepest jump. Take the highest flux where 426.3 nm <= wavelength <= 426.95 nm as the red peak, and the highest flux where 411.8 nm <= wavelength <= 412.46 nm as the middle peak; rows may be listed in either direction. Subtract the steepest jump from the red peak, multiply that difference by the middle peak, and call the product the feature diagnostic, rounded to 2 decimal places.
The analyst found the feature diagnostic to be 2.46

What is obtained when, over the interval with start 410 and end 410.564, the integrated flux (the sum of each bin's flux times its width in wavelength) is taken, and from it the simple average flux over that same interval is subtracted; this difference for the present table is -0.67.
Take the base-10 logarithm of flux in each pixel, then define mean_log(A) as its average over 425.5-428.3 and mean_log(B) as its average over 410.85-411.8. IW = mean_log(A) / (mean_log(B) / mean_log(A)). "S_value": 0.16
